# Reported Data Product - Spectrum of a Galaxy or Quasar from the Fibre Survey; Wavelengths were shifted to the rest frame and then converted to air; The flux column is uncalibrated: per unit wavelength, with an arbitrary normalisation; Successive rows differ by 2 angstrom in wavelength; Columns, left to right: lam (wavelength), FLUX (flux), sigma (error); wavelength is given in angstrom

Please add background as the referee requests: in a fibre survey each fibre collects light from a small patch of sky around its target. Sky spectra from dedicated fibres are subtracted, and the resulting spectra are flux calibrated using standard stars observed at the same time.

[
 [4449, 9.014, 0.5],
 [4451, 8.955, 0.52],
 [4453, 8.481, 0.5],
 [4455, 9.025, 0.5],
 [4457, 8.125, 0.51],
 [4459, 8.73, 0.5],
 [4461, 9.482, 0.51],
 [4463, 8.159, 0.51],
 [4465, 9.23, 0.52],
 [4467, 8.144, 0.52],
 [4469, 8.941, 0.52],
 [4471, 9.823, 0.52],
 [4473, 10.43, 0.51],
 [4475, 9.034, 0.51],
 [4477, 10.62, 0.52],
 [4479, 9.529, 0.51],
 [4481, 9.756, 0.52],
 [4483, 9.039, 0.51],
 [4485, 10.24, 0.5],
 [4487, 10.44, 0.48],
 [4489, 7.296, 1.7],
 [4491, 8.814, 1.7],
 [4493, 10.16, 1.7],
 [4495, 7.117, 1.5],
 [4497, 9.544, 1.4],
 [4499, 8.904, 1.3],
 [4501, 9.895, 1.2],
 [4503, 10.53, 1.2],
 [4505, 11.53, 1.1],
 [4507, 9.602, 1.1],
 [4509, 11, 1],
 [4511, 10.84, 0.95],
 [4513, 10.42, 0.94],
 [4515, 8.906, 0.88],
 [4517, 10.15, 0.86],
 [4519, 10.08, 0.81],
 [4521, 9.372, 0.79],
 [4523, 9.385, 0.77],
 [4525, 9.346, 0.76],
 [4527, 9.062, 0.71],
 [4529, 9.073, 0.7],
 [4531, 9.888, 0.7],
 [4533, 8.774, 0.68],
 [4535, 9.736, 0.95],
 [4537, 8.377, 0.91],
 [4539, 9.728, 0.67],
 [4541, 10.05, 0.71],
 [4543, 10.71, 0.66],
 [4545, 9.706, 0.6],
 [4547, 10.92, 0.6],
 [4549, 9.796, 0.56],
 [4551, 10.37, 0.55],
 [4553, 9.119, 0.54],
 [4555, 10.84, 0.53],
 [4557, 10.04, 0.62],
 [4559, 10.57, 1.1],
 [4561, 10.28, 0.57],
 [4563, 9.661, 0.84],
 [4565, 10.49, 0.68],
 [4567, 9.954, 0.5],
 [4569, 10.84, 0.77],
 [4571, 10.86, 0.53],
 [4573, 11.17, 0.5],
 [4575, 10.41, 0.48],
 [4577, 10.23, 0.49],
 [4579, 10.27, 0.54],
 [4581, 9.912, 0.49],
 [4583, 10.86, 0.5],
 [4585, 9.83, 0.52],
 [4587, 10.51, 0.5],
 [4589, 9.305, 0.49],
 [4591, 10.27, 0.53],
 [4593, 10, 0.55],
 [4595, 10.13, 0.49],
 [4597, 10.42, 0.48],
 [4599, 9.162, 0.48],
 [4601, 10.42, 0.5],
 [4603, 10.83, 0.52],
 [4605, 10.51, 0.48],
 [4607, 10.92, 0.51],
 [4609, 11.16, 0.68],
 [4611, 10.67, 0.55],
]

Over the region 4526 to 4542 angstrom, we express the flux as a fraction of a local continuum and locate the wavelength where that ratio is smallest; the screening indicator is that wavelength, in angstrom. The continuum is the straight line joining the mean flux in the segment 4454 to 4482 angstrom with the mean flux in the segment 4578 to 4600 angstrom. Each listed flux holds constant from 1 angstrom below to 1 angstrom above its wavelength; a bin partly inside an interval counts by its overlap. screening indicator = 4537 angstrom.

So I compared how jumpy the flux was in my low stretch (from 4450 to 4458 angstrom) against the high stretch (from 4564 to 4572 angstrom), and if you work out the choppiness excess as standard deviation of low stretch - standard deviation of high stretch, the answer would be 0.00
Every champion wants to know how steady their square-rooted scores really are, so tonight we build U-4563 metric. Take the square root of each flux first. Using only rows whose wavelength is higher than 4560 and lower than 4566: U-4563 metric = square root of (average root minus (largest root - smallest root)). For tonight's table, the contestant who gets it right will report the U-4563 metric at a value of 1.75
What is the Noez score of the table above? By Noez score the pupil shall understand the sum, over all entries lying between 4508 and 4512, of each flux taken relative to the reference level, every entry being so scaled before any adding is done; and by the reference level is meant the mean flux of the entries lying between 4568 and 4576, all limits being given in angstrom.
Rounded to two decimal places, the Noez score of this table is 2.02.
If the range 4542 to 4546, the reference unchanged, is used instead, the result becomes 1.89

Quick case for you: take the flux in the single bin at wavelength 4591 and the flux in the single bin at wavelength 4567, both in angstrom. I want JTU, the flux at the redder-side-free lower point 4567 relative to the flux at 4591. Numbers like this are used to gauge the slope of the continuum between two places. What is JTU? 0.97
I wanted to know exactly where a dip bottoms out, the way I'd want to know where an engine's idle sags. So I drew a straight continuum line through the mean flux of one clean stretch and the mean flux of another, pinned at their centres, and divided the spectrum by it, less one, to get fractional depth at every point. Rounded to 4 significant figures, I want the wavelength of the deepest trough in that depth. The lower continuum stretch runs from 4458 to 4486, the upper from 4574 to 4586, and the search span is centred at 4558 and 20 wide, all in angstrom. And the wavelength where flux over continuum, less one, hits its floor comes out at 4553 angstrom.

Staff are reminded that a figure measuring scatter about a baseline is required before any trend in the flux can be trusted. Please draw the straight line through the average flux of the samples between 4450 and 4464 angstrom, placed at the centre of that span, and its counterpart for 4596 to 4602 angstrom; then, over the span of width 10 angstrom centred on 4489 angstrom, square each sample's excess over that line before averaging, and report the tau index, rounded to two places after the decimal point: 1.59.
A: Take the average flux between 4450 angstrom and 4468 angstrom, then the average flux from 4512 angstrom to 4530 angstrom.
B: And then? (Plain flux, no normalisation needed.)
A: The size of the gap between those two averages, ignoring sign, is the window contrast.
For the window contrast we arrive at 0.83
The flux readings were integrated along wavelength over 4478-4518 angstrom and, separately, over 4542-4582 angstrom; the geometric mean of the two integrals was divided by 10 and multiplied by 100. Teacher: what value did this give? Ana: 3997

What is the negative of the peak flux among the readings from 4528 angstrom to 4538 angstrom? -9.9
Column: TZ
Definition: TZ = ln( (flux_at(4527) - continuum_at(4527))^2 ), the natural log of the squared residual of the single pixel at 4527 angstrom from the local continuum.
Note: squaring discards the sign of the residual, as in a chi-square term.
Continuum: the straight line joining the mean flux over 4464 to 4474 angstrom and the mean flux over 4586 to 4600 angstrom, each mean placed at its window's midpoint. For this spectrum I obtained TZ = -1.2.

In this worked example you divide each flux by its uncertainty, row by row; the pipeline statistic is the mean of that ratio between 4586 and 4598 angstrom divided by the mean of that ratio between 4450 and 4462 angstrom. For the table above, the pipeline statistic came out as 1.15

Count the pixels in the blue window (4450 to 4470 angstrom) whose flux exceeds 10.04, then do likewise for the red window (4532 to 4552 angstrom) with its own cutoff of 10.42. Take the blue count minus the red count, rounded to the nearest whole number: -2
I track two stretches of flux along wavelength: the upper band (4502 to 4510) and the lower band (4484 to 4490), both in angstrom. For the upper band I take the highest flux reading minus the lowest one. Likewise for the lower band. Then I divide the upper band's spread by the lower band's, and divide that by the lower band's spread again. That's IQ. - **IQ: 0.20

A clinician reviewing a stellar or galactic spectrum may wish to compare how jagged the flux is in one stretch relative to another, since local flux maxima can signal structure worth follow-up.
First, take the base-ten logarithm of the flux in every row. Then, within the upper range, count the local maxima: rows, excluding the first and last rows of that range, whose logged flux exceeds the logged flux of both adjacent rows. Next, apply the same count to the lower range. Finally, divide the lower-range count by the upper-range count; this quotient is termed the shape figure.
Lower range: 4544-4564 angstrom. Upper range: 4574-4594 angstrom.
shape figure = 1.00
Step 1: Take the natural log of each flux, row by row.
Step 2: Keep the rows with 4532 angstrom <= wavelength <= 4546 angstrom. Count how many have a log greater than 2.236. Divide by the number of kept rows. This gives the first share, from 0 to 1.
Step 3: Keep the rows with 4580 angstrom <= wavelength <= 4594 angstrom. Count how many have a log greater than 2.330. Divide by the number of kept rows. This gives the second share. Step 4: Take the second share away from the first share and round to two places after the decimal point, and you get 0.43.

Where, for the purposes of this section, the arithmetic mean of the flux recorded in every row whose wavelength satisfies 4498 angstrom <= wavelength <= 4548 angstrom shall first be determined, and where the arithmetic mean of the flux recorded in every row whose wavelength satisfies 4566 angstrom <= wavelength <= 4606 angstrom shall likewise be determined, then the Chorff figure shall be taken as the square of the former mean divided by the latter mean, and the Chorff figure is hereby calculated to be 9.4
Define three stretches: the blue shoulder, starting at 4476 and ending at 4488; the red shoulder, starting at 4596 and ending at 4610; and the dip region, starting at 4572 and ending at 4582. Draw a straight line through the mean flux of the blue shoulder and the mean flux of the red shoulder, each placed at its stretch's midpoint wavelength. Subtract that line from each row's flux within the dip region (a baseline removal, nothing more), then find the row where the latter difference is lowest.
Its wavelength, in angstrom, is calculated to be 4581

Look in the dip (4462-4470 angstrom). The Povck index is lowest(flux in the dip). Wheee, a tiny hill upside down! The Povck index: 8.144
